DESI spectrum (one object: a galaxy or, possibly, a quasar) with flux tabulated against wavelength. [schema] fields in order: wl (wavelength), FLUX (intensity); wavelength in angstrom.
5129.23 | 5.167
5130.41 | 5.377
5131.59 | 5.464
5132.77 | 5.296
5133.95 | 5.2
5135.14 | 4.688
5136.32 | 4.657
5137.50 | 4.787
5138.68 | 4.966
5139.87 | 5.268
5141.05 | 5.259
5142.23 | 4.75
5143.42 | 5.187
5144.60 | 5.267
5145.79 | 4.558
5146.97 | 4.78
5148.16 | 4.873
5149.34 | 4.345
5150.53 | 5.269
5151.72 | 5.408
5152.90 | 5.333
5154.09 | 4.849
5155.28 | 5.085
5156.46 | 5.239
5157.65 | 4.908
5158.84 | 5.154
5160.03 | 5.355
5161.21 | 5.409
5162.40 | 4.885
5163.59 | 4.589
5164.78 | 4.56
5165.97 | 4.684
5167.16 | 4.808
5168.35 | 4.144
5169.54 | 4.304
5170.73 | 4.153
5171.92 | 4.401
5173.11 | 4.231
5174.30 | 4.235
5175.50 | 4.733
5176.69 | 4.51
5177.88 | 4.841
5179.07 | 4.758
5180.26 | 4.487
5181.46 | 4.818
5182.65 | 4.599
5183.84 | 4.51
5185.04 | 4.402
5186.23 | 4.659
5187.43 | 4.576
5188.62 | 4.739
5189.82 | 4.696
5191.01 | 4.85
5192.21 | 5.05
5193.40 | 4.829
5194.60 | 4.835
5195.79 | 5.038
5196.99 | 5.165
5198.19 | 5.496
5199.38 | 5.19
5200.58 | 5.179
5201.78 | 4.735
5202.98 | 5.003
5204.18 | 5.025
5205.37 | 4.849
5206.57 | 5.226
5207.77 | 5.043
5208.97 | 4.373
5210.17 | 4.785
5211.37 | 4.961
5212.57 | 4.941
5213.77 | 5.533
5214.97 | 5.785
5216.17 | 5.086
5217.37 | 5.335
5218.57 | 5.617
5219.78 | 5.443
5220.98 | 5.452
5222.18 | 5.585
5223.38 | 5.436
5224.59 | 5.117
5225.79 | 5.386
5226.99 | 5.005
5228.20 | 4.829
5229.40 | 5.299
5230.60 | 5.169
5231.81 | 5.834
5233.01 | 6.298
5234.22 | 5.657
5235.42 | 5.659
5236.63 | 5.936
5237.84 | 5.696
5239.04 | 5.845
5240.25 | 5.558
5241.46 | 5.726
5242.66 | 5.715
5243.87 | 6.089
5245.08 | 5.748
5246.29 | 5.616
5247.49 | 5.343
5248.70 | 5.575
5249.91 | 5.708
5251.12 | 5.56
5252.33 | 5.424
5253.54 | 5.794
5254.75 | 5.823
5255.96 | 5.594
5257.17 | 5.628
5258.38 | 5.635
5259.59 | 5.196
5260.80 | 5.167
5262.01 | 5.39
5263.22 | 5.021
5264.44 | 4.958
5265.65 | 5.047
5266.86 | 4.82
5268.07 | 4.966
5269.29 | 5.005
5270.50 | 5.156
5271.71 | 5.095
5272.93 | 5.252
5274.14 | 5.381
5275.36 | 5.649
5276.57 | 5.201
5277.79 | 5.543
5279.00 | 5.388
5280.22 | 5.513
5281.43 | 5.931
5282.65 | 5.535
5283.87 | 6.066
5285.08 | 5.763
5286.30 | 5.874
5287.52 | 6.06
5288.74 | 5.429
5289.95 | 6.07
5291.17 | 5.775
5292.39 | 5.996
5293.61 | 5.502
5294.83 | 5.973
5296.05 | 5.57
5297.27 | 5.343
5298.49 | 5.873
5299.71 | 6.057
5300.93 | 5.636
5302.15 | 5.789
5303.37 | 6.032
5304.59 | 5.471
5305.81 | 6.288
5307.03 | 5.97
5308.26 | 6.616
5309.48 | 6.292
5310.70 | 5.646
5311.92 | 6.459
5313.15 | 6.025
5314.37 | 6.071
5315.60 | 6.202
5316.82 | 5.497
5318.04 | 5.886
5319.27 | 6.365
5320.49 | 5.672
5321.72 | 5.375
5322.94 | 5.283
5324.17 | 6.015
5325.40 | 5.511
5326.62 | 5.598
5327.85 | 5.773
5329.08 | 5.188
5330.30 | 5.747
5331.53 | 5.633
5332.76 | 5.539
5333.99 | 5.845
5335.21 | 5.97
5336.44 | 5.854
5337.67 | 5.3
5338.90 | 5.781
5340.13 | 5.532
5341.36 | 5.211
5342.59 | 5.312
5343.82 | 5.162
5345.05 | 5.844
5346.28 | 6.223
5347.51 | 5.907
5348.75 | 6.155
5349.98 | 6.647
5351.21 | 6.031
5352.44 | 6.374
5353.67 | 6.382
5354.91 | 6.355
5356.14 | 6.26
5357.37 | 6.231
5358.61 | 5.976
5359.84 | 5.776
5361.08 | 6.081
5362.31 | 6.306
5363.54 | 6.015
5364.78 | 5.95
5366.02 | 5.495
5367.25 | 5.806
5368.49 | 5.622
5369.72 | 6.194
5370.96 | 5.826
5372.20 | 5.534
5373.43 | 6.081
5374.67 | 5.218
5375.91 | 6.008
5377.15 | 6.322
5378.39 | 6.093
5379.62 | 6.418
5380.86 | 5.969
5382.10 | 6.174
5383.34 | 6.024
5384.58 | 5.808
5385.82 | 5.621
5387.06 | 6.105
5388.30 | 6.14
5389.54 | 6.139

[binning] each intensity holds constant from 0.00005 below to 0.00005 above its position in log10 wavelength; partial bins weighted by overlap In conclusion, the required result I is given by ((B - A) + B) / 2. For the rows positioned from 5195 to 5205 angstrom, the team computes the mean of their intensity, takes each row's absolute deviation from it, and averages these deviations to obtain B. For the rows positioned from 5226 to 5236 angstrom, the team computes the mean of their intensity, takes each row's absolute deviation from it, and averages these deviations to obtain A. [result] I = -0.04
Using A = 0.39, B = 0.15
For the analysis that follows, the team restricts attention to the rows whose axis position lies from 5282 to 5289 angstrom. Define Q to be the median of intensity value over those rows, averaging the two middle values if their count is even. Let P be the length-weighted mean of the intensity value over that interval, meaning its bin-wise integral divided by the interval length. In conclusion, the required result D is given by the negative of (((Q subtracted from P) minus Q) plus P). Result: 0.04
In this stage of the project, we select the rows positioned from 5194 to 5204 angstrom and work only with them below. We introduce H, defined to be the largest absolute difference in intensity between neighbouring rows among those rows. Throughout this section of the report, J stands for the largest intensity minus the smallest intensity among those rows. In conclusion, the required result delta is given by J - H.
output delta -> 0.32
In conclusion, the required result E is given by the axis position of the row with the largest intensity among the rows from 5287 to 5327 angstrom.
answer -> 5308.26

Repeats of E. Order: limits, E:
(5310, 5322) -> 5311.92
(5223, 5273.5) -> 5233.01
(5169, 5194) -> 5192.21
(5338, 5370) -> 5349.98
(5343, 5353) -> 5349.98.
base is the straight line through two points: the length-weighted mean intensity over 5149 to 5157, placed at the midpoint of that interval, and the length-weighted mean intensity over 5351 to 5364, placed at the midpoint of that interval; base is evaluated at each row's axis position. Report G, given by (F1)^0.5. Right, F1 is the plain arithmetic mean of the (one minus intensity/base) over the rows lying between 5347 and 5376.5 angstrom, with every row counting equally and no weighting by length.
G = 0.17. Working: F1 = 0.029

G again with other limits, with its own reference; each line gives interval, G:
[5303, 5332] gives 0.13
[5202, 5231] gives 0.22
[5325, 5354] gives 0.22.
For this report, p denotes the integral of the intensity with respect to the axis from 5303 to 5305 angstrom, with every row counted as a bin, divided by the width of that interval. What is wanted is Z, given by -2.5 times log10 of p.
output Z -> -1.90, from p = 5.75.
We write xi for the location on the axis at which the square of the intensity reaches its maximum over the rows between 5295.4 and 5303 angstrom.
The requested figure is 5299.71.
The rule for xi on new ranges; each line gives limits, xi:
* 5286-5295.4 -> 5289.95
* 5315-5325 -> 5319.27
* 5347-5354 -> 5349.98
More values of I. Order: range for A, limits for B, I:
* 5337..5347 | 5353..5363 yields 0.02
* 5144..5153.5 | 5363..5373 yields 0.02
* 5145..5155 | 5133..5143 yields 0.07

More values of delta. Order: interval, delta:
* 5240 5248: 0.37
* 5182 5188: 0.00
